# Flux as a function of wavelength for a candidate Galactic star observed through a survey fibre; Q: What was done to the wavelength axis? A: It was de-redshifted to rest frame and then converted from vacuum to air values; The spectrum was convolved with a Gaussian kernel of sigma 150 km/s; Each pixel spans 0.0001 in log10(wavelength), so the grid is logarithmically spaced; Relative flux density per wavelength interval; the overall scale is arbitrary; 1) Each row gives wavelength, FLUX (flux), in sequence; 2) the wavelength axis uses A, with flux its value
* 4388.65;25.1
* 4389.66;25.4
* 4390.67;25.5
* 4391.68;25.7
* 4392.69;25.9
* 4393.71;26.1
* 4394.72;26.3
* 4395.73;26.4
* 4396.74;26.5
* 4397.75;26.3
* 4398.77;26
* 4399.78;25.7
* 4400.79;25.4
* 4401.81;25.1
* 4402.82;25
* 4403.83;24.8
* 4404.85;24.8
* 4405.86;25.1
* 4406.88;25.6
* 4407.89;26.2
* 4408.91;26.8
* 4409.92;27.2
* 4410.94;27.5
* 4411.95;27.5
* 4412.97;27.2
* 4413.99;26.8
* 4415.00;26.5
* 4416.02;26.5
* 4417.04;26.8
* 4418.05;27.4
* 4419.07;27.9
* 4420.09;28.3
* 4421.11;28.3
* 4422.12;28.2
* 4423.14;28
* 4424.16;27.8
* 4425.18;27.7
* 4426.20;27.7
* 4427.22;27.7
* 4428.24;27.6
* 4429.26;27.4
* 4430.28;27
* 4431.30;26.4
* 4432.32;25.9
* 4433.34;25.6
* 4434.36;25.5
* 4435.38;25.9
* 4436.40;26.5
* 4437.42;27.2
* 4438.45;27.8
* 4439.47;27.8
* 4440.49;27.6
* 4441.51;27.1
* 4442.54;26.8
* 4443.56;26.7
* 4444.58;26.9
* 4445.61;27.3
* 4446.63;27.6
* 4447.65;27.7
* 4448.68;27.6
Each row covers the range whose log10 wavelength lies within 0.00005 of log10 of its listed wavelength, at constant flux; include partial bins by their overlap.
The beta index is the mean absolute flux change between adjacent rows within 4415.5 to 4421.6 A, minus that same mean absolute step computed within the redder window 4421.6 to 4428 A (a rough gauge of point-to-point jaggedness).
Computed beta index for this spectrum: 0.26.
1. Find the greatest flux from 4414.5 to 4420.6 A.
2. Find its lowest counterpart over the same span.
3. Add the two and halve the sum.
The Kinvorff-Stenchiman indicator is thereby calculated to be 27.4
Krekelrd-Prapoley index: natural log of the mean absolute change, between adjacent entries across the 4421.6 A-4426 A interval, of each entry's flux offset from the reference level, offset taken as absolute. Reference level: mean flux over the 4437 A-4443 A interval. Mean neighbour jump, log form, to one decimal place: -1.8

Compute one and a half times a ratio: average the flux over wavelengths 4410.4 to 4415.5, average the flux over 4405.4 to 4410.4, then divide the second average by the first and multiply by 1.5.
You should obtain 1.449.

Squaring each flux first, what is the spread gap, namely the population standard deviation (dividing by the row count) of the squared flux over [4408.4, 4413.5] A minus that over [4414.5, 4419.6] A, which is -16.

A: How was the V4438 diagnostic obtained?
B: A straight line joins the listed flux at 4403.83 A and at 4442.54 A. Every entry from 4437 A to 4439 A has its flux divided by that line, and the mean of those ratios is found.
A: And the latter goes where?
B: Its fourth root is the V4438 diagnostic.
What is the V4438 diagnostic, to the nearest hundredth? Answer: 1.01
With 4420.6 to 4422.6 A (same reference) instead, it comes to 1.02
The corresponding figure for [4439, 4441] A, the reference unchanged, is 1.01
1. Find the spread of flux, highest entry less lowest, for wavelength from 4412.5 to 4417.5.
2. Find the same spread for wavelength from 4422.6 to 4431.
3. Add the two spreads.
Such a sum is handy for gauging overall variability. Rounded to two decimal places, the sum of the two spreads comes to 1.70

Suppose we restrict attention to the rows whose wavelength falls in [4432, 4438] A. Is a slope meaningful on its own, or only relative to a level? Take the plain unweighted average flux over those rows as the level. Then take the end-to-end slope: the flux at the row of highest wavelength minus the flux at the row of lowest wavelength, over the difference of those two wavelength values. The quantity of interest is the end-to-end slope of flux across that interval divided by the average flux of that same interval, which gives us 0.0098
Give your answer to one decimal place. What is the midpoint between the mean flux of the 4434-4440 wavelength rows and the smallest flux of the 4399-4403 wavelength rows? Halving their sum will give 25.9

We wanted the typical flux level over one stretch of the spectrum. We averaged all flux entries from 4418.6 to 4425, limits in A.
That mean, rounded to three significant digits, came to 28.1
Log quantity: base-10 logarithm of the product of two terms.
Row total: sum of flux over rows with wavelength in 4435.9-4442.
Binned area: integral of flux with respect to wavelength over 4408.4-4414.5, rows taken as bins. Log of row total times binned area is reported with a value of 4.43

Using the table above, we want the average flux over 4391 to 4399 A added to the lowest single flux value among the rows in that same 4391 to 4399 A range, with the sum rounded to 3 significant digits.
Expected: 51.8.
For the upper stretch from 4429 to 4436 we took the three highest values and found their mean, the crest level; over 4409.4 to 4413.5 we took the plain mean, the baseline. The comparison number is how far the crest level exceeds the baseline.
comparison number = -0.4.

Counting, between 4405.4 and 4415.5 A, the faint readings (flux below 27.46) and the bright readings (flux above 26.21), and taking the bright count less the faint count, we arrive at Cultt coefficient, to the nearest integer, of -1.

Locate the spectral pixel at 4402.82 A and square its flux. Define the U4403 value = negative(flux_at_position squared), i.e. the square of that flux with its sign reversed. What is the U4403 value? -625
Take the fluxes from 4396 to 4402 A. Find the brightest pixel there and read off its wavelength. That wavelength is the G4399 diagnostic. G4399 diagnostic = 4396.74 A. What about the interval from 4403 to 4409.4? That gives 4408.91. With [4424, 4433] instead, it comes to 4424.16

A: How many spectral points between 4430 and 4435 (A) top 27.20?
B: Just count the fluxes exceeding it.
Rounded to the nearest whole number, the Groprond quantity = 0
